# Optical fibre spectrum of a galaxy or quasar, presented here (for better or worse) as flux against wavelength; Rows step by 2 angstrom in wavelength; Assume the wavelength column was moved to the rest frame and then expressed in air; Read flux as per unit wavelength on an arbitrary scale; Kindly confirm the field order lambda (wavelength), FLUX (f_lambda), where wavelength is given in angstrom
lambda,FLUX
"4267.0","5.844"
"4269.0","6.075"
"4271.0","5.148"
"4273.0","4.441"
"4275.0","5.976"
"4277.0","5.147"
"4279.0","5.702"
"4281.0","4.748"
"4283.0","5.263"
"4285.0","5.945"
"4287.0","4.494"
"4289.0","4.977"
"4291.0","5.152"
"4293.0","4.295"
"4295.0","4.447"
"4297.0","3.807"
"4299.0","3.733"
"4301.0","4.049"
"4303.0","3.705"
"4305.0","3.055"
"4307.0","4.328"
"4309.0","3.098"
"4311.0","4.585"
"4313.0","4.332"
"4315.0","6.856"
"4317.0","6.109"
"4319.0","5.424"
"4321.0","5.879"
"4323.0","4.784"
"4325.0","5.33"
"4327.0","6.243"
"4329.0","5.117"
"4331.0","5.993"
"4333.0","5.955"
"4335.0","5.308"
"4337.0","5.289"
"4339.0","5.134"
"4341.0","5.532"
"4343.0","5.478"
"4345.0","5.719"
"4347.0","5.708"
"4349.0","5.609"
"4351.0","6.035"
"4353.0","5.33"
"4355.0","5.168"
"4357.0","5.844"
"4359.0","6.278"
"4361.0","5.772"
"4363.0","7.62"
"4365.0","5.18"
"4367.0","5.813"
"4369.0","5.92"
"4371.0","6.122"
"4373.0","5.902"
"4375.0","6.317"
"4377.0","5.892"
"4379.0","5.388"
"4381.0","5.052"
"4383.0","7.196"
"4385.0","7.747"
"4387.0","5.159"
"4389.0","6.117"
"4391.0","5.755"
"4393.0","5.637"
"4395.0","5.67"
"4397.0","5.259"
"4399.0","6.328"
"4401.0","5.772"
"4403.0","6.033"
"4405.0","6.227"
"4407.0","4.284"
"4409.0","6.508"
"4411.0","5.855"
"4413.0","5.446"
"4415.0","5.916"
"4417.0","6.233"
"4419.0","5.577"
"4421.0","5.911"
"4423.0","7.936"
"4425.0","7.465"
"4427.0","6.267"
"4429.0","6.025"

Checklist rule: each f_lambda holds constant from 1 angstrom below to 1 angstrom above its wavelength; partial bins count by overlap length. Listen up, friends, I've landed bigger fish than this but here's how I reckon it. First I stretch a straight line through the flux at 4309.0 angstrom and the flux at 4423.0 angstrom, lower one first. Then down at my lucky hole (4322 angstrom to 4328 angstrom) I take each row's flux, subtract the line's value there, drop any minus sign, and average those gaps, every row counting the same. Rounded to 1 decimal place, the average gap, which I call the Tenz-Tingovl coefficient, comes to 1.7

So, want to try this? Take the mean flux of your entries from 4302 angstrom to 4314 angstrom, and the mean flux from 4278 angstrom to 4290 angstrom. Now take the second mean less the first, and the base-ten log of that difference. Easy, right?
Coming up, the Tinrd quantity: 0.1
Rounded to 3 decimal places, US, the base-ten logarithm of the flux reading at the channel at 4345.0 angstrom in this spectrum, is 0.757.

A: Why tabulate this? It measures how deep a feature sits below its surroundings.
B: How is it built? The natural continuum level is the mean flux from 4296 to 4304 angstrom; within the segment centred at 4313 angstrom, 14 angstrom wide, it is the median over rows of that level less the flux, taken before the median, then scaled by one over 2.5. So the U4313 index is -0.30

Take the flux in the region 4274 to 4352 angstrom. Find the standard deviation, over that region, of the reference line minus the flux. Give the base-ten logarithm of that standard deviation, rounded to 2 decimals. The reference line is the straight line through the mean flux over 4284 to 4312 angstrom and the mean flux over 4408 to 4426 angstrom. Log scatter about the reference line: -0.08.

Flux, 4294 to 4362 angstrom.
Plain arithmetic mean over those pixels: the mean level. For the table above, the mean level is 5.1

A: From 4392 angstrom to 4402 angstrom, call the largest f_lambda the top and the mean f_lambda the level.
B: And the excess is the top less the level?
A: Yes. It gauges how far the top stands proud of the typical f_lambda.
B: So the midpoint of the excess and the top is 3.46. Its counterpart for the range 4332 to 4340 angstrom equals 3.24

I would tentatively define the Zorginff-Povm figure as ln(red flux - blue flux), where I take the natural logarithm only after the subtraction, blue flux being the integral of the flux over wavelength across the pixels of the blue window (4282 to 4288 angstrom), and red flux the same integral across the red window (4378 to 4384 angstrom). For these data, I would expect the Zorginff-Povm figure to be 1.4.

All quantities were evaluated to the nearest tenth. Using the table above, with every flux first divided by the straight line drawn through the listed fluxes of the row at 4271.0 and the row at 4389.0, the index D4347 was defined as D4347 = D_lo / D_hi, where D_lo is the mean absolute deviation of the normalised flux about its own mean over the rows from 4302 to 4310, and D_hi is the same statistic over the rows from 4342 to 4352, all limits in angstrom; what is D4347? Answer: 4.0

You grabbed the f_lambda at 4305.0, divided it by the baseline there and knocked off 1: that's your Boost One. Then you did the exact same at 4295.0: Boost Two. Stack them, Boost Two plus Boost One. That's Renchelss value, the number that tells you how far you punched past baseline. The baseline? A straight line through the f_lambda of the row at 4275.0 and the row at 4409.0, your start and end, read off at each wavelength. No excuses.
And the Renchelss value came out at -0.76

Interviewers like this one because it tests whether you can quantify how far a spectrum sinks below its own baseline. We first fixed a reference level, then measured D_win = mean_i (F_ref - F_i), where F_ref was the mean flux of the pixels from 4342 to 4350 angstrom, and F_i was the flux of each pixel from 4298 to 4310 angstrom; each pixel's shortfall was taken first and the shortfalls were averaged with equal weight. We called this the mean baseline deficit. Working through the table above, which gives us 2.0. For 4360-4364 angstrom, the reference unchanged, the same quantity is -1.1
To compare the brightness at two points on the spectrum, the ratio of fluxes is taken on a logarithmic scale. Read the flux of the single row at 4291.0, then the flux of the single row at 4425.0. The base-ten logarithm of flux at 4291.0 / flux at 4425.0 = -0.16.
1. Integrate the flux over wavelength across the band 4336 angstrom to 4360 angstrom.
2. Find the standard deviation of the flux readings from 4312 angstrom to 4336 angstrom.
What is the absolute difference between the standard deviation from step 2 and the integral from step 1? 134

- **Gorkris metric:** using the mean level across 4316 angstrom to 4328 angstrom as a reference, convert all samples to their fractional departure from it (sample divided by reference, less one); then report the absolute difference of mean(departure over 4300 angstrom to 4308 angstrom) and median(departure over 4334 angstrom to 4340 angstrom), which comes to 0.267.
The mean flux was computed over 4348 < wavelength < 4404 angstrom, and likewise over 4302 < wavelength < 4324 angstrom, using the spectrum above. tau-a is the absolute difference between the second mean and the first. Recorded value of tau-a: 1.2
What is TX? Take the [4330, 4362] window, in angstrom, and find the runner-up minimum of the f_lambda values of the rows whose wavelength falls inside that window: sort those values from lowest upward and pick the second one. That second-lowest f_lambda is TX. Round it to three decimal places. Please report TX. 5.168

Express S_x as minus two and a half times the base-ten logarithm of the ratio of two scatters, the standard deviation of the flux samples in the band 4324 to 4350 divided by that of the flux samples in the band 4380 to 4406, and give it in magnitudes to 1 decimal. 0.9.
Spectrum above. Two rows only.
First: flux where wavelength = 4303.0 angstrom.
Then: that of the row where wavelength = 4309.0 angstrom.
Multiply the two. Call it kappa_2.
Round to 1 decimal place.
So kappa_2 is 11.5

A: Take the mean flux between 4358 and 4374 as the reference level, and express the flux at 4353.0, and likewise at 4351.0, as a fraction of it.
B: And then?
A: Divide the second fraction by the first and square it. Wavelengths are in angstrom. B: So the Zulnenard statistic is 1.3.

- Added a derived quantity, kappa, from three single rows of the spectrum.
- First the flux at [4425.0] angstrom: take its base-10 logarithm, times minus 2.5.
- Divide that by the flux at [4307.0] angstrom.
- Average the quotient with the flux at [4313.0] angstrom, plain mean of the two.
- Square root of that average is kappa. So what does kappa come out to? 1.38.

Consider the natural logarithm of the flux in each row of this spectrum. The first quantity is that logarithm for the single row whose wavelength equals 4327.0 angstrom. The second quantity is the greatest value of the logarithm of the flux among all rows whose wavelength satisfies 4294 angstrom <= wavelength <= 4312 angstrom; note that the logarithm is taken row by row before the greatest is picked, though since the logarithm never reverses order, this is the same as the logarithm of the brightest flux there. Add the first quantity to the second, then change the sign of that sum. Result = -3.35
